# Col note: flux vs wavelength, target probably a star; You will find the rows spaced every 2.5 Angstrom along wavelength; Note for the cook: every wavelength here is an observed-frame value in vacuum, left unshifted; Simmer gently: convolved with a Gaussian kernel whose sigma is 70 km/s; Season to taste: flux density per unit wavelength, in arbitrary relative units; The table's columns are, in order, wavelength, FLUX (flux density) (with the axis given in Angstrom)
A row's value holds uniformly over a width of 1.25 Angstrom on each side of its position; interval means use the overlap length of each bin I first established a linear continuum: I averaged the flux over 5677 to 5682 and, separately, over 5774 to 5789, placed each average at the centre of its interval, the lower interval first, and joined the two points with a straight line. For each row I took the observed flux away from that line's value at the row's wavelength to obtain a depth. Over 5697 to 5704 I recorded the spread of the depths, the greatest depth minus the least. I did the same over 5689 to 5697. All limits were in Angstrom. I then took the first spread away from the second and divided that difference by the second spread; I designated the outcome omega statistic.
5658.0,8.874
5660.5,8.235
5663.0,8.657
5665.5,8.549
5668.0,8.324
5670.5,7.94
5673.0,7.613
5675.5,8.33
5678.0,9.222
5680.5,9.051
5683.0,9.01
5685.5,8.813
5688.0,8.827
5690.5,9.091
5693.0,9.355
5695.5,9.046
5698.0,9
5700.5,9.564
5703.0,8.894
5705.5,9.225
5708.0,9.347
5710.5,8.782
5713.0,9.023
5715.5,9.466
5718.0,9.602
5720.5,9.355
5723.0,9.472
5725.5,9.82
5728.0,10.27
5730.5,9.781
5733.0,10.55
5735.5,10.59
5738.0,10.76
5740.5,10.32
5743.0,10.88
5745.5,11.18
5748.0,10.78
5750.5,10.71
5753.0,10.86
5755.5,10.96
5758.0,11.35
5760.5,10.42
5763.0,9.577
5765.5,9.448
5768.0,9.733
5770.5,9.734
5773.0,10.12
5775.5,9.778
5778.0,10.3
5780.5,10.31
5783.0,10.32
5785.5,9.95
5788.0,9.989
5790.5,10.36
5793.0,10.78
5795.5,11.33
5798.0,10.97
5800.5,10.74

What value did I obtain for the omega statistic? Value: -1.1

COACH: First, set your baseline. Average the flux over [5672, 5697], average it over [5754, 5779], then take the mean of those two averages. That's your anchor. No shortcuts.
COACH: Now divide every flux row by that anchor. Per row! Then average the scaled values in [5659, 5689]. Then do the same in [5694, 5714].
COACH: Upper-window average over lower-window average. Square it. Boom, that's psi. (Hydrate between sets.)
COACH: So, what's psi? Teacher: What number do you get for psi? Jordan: 1.14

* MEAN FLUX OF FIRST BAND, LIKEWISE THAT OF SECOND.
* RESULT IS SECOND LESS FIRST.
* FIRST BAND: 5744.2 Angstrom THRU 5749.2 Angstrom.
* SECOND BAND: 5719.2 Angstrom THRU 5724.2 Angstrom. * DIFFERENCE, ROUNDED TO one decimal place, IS -1.6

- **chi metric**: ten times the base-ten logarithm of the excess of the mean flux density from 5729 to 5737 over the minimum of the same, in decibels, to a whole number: -3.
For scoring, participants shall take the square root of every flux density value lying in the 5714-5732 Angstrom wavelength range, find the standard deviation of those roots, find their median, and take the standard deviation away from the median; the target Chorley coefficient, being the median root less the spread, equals 3.05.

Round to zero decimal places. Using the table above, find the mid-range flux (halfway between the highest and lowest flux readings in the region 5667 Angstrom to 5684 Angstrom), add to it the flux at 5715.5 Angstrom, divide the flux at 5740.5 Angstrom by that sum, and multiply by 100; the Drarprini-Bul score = 58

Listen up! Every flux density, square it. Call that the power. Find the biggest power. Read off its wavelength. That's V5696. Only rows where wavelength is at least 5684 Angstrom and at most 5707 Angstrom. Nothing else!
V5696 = 5700.5 Angstrom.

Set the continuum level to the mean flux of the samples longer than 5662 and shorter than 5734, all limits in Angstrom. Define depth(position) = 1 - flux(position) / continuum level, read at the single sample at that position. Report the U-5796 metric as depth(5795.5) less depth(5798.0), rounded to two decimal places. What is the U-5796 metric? -0.04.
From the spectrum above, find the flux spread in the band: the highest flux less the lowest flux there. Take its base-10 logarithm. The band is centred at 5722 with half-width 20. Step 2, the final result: 0.296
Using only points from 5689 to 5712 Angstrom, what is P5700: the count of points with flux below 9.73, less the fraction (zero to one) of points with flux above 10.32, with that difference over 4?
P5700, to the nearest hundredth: 2.25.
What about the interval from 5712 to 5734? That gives 1.22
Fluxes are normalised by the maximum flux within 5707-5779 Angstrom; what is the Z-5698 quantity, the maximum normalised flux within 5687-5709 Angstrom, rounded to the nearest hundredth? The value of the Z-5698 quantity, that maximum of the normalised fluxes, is 0.84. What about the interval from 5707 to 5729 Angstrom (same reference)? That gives 0.90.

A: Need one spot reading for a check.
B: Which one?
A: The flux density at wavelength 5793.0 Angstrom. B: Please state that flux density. 10.78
